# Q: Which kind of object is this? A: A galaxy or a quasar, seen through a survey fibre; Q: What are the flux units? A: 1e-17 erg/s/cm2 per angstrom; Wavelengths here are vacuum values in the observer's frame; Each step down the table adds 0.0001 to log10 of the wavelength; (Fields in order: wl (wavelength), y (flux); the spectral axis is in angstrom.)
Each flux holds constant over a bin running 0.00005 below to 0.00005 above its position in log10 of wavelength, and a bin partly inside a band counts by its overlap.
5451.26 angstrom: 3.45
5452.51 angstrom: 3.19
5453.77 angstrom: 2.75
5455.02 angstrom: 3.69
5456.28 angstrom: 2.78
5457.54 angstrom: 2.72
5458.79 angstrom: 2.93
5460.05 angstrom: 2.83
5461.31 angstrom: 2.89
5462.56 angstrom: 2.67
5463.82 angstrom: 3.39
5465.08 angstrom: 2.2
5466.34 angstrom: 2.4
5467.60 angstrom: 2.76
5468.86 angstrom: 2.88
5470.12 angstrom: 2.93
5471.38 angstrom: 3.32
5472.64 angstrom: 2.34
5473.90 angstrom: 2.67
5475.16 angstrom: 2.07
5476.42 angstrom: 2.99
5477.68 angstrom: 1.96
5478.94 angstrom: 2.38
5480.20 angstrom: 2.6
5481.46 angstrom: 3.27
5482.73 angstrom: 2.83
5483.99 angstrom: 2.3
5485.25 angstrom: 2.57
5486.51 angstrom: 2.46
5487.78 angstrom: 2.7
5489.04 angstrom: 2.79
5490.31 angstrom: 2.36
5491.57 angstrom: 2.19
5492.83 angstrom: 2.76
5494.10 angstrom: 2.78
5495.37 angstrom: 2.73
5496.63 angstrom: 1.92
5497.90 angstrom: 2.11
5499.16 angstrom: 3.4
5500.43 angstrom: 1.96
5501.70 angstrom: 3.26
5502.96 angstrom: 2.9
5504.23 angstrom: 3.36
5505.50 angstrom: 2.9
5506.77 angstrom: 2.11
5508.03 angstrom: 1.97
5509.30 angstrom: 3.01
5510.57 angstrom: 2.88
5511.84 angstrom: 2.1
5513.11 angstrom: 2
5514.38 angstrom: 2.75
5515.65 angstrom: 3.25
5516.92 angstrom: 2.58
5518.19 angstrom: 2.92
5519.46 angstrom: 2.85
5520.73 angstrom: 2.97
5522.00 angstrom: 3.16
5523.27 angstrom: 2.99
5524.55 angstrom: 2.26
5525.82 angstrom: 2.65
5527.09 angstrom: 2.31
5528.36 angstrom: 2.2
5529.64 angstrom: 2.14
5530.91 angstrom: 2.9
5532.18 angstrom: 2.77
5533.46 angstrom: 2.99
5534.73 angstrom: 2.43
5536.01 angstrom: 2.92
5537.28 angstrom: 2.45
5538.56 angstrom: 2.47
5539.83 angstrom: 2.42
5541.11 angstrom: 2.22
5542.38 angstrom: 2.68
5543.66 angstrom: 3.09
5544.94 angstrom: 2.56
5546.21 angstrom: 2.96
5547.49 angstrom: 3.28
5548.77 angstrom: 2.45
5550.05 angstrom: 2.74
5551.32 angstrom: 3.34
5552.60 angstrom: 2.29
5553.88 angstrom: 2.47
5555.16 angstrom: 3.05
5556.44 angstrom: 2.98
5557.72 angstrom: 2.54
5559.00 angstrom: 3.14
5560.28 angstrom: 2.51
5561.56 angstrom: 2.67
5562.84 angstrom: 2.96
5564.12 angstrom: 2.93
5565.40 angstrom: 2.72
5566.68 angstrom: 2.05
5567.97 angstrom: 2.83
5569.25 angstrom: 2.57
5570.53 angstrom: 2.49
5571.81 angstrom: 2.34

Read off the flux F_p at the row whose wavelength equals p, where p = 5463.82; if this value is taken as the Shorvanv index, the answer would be 3.39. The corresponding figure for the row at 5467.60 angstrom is 2.76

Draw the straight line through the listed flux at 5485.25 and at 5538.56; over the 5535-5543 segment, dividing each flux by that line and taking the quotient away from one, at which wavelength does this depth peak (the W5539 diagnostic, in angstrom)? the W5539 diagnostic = 5541.11 angstrom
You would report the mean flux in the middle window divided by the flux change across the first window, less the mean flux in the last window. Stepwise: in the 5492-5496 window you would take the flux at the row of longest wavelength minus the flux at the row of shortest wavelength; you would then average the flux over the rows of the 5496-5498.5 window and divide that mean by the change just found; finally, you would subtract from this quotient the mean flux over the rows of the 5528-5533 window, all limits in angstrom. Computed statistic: -70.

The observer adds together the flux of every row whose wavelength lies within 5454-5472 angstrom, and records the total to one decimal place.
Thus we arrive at 40.4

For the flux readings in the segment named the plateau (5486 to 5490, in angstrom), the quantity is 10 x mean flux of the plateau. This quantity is 26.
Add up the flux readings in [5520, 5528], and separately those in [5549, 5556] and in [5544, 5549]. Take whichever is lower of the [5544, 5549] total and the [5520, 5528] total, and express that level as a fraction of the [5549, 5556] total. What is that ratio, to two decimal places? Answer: 0.81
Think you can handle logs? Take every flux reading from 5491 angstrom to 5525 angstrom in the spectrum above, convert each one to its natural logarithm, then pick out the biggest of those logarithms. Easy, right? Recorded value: 1.22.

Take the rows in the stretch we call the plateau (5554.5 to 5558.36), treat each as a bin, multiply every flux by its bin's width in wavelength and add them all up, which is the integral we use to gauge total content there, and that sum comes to 11.0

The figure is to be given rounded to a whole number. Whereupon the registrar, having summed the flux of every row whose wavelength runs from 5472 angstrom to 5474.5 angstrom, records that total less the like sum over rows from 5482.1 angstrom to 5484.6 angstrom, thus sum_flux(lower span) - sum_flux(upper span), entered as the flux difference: 0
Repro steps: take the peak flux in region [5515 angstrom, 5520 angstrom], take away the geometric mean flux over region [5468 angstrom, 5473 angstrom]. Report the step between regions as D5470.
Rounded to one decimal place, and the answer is 0.4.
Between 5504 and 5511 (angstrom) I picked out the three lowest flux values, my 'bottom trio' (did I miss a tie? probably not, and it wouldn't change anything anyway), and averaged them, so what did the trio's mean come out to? 2.32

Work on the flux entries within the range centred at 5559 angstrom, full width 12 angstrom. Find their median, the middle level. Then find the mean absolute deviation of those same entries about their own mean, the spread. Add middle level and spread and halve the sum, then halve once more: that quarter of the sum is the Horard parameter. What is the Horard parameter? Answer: 0.79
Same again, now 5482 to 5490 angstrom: 0.70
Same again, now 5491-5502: 0.80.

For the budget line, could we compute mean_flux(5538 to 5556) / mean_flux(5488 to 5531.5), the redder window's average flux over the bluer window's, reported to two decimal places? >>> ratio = 1.03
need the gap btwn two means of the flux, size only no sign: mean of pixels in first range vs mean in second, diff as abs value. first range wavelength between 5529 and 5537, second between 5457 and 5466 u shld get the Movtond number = 0.11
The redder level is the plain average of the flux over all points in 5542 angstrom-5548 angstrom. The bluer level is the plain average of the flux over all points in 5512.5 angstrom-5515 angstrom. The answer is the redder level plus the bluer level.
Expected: 5.3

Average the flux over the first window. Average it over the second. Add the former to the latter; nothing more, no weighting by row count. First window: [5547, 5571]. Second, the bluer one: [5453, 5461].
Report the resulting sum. 5.69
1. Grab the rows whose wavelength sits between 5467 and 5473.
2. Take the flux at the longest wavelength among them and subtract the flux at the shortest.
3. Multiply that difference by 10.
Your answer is -4.2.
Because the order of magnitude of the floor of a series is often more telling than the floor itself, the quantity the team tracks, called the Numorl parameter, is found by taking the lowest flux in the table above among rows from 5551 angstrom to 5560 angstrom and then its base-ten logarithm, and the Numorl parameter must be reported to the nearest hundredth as 0.36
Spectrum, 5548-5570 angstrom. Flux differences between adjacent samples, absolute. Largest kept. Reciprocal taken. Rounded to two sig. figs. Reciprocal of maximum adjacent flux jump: 0.95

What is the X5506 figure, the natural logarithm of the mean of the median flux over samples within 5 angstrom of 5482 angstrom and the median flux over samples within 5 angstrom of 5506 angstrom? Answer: 0.996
